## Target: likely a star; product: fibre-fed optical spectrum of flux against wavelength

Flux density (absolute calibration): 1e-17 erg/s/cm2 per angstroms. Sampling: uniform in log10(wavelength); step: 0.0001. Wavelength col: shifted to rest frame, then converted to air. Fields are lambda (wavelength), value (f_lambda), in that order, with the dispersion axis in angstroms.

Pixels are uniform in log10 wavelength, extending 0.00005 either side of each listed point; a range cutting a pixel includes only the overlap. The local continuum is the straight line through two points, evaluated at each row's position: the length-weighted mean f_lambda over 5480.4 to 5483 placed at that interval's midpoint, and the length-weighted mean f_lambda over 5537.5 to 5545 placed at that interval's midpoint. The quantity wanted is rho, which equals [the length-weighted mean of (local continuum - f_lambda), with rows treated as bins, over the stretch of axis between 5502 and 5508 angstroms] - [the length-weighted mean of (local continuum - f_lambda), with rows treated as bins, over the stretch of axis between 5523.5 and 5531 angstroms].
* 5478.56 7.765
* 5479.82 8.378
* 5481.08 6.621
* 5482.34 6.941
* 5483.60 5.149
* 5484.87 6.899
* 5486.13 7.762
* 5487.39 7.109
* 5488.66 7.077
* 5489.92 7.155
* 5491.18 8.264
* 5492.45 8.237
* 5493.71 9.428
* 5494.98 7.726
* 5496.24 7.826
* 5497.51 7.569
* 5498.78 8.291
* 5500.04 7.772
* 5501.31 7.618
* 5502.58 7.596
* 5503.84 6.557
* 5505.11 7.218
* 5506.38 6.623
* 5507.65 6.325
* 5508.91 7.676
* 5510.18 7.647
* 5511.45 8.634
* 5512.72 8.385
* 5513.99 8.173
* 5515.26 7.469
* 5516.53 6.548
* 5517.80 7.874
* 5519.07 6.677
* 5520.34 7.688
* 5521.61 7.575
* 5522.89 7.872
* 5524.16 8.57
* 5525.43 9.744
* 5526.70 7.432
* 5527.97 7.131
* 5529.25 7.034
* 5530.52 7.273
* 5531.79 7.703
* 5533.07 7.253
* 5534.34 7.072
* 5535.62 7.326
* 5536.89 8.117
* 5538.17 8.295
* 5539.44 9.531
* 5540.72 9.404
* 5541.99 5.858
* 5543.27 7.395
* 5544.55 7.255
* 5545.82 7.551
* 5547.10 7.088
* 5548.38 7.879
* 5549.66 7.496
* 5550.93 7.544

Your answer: 0.6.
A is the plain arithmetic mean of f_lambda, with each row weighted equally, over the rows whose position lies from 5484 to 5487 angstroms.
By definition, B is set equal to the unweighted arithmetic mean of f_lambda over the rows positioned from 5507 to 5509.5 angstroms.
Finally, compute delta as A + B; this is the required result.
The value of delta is 14.3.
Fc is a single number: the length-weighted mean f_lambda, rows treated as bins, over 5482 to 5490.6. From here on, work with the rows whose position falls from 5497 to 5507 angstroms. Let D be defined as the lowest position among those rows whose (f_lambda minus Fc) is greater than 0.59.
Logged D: 5497.51 angstroms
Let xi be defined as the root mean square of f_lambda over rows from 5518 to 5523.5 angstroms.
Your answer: 7.5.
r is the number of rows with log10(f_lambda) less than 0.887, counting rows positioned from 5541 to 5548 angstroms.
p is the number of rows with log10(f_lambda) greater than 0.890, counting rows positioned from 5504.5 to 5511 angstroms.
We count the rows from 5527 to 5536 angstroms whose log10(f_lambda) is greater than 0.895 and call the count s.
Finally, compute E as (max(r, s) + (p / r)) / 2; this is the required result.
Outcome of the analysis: 2.5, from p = 0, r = 5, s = 0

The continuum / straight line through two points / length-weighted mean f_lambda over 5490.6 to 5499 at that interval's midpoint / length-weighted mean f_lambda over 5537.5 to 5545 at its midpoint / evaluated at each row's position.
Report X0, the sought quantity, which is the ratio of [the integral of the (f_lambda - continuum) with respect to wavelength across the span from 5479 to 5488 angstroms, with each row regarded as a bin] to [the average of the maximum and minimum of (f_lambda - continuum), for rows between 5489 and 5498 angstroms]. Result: -111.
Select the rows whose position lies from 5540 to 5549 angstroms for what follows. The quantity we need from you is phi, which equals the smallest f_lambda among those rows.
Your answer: 5.858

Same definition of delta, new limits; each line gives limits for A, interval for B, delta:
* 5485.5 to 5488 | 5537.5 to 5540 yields 16.3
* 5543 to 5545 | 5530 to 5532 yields 14.8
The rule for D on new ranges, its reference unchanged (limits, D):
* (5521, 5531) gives 5521.61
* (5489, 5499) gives 5491.18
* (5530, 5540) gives 5531.79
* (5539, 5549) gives 5539.44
